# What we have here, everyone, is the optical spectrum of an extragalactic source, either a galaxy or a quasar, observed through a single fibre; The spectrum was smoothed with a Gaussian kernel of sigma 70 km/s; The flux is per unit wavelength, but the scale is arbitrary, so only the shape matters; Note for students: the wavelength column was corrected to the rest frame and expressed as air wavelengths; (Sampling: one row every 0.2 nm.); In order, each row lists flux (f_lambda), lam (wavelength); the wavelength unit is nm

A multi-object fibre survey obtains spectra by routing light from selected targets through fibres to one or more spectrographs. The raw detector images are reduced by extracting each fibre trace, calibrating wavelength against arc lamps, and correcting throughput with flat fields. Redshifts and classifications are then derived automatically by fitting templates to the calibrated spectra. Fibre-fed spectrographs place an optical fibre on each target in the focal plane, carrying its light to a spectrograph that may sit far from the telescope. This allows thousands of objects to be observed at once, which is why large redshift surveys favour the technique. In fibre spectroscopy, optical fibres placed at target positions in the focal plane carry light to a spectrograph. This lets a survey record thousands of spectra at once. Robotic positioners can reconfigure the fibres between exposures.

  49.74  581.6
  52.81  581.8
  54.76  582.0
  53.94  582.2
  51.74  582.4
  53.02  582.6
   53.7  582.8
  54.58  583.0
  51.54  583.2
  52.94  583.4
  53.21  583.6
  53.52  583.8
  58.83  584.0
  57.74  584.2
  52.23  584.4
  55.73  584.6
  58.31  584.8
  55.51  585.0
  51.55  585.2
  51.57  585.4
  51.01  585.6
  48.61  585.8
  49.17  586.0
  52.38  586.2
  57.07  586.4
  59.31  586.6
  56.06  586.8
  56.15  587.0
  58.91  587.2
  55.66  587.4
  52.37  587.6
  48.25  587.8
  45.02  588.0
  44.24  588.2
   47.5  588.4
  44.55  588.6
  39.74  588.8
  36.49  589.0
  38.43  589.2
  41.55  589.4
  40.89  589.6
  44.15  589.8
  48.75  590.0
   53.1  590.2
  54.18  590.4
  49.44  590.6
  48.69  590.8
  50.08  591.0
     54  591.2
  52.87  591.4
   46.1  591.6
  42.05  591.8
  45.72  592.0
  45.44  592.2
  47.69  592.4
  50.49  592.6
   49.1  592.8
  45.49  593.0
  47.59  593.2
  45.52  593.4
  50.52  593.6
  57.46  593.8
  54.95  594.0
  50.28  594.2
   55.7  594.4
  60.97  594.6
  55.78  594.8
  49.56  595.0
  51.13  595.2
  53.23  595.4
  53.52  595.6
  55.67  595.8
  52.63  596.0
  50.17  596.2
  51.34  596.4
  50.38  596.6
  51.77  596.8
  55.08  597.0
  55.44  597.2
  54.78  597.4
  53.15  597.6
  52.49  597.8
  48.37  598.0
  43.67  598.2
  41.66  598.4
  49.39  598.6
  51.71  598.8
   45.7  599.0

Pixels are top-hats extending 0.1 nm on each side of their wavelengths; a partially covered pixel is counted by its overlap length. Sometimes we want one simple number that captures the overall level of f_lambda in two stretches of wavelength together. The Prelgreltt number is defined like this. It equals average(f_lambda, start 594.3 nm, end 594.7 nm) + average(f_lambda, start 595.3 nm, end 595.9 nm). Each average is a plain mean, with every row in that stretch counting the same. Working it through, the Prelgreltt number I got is 112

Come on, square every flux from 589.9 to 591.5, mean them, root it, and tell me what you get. 51.4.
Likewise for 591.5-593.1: 46.6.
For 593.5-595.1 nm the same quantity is 54.5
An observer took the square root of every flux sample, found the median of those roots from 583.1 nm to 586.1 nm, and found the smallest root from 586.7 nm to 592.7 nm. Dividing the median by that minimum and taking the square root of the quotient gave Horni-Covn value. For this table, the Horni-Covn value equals 1.10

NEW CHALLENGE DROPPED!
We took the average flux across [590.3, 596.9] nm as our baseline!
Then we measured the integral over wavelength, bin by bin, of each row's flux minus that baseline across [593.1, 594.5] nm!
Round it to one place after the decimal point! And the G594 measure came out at 1.2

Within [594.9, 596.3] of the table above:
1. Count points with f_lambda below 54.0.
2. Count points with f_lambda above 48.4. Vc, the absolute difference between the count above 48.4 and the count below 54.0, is 1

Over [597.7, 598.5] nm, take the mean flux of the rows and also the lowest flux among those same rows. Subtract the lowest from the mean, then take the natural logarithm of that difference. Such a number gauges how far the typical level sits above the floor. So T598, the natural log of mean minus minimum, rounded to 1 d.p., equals 1.6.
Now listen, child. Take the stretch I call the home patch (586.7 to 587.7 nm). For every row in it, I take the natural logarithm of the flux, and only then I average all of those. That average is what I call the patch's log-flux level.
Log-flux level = 4.02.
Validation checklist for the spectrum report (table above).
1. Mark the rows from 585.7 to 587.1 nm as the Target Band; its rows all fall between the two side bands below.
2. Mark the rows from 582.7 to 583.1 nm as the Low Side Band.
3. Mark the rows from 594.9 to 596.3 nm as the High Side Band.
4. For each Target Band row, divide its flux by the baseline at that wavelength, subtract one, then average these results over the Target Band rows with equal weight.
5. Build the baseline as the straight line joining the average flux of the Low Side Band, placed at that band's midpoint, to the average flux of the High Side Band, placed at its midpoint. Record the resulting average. 0.009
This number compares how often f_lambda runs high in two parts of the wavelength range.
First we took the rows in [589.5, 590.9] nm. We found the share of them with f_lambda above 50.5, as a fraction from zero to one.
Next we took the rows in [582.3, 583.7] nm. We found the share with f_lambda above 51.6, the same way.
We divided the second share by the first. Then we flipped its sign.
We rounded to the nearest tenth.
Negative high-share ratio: -3.0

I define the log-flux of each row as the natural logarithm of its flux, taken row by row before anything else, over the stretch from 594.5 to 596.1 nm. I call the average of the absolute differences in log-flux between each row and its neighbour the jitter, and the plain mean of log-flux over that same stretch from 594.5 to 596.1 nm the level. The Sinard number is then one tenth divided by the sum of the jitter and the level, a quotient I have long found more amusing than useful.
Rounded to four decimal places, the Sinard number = 0.0247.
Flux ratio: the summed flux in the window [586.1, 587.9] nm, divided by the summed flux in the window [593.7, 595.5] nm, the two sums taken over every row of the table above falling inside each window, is 1.01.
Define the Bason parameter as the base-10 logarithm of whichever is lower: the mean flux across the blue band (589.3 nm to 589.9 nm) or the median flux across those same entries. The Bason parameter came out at 1.62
